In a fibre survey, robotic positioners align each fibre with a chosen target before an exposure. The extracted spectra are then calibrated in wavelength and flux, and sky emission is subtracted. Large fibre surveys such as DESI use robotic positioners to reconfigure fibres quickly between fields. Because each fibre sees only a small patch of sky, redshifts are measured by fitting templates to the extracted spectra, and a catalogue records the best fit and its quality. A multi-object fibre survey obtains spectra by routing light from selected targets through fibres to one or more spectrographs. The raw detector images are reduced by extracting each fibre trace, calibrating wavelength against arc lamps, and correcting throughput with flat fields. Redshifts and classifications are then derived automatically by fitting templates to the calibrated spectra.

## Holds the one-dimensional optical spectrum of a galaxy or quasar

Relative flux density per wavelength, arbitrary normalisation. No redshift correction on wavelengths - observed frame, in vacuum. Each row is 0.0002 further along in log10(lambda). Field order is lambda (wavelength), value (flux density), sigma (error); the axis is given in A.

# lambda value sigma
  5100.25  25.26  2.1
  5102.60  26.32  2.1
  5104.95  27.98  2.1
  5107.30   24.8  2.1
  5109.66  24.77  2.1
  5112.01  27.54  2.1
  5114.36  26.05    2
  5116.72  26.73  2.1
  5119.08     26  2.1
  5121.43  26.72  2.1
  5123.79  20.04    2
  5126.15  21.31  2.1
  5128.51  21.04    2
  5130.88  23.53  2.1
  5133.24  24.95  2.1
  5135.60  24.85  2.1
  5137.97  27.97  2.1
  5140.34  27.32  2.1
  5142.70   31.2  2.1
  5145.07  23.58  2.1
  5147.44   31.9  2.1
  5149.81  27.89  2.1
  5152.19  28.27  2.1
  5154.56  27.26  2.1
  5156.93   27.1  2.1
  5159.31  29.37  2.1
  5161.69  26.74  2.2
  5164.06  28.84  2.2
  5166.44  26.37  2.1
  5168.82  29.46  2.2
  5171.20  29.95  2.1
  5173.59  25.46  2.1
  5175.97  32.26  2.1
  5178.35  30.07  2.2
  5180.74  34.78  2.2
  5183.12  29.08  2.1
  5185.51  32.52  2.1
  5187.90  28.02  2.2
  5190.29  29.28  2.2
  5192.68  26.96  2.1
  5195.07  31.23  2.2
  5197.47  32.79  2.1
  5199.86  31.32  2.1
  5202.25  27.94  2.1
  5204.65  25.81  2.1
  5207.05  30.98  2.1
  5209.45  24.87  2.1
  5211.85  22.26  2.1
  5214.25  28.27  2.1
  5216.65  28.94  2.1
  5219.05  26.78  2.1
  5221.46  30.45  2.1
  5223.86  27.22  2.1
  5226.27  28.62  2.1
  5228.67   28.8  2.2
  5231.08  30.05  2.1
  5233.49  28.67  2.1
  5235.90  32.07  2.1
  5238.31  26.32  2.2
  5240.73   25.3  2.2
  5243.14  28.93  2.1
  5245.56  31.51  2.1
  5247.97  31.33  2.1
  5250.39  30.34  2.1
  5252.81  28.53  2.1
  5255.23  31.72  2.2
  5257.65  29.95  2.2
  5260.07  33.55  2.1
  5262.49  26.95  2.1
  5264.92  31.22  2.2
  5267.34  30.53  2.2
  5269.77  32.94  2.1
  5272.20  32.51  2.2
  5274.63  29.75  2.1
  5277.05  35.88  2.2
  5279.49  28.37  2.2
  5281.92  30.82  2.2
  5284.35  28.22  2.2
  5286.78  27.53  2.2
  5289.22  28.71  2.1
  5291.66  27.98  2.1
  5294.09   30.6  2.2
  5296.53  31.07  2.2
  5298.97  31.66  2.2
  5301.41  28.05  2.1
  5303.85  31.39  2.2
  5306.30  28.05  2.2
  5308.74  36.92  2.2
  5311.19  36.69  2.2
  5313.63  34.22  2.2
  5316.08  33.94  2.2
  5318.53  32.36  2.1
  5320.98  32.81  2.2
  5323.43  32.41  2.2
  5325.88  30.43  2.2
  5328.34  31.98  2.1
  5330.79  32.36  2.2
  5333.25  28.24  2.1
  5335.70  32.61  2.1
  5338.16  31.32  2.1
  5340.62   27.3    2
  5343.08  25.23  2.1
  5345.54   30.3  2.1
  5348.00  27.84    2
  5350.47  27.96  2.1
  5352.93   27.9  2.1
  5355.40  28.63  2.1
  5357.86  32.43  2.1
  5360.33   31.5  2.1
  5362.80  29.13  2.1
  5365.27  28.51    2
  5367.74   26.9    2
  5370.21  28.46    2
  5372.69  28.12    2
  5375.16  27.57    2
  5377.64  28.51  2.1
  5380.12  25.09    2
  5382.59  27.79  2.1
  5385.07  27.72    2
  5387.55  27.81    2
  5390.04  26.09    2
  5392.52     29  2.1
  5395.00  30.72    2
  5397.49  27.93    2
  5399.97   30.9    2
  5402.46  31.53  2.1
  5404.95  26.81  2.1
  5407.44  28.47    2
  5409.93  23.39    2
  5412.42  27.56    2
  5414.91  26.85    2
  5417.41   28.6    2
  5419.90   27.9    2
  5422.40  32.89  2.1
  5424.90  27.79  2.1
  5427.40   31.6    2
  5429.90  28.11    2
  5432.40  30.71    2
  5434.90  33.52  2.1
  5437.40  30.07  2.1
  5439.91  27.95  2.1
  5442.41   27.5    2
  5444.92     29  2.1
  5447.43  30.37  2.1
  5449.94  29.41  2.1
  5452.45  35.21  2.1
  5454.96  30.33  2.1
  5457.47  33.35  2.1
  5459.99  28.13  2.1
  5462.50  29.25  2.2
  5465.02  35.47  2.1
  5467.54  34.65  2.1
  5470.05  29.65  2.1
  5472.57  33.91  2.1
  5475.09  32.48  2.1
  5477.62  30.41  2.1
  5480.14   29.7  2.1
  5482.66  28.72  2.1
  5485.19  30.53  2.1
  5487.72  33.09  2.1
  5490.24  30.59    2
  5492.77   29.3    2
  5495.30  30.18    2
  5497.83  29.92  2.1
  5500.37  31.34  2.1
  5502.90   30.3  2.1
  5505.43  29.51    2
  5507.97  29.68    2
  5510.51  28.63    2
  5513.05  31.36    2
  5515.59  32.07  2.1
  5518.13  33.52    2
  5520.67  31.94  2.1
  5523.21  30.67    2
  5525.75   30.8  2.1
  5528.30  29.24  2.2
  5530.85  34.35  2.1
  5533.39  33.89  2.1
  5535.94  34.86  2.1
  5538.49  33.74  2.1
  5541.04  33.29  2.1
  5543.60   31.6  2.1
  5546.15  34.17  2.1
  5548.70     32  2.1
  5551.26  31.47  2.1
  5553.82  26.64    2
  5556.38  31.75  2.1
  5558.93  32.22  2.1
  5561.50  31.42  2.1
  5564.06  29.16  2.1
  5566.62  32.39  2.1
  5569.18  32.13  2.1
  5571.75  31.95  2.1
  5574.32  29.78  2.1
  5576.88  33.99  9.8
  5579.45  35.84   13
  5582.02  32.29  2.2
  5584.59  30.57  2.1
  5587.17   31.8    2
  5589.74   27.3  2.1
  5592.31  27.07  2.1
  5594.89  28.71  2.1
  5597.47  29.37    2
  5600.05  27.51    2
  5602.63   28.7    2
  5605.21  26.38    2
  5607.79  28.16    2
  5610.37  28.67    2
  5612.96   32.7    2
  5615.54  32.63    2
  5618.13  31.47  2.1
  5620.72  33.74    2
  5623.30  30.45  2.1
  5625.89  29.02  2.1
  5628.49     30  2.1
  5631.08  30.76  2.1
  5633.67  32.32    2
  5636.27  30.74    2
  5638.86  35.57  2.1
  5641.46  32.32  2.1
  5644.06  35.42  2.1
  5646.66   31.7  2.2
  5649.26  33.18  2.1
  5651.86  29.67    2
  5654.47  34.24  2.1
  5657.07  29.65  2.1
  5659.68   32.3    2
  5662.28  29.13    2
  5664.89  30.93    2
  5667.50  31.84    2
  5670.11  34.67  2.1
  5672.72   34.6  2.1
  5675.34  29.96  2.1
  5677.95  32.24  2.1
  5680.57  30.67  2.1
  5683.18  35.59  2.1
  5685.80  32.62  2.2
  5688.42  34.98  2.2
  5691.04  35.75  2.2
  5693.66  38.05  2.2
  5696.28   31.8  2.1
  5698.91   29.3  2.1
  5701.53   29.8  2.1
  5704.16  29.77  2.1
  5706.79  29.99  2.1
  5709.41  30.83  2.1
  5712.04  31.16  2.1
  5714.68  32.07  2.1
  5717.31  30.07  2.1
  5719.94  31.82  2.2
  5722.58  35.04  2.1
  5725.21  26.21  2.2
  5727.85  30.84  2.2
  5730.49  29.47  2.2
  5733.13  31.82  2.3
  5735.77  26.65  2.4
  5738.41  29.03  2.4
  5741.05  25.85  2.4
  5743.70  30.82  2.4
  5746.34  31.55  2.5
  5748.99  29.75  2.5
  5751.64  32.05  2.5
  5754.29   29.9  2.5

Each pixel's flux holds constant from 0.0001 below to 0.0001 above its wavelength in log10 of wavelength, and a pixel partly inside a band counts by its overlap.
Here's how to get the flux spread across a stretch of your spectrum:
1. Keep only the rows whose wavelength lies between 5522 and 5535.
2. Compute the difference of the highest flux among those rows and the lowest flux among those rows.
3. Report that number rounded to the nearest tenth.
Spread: 5.1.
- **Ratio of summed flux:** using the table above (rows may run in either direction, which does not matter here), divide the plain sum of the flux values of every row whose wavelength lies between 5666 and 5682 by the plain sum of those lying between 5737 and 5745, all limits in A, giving 2.3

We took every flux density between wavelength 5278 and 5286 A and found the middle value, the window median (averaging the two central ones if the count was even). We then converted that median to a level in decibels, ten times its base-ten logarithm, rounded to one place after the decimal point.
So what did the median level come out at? 14.5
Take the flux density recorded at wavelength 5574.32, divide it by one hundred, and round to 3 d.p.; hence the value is 0.298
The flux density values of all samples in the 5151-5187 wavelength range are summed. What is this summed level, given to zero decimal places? 438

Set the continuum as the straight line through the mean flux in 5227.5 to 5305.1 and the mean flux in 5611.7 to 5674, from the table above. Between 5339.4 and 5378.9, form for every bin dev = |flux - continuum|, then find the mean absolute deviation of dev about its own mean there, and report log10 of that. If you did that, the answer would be -0.10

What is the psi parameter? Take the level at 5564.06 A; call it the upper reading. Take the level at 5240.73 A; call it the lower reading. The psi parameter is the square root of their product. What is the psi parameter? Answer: 27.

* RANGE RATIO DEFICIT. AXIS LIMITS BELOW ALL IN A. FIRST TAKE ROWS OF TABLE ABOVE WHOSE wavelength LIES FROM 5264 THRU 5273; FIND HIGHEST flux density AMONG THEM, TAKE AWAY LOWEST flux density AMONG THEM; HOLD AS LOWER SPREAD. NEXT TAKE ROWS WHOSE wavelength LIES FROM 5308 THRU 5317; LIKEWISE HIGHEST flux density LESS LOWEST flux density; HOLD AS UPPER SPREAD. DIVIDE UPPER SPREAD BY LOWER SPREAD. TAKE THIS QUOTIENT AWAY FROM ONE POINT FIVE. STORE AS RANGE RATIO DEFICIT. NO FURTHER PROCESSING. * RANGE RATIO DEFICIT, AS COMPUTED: 0.26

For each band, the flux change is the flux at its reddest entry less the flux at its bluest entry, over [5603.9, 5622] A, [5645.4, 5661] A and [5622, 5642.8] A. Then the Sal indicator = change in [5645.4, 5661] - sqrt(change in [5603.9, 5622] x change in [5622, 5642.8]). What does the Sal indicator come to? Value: -3.1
